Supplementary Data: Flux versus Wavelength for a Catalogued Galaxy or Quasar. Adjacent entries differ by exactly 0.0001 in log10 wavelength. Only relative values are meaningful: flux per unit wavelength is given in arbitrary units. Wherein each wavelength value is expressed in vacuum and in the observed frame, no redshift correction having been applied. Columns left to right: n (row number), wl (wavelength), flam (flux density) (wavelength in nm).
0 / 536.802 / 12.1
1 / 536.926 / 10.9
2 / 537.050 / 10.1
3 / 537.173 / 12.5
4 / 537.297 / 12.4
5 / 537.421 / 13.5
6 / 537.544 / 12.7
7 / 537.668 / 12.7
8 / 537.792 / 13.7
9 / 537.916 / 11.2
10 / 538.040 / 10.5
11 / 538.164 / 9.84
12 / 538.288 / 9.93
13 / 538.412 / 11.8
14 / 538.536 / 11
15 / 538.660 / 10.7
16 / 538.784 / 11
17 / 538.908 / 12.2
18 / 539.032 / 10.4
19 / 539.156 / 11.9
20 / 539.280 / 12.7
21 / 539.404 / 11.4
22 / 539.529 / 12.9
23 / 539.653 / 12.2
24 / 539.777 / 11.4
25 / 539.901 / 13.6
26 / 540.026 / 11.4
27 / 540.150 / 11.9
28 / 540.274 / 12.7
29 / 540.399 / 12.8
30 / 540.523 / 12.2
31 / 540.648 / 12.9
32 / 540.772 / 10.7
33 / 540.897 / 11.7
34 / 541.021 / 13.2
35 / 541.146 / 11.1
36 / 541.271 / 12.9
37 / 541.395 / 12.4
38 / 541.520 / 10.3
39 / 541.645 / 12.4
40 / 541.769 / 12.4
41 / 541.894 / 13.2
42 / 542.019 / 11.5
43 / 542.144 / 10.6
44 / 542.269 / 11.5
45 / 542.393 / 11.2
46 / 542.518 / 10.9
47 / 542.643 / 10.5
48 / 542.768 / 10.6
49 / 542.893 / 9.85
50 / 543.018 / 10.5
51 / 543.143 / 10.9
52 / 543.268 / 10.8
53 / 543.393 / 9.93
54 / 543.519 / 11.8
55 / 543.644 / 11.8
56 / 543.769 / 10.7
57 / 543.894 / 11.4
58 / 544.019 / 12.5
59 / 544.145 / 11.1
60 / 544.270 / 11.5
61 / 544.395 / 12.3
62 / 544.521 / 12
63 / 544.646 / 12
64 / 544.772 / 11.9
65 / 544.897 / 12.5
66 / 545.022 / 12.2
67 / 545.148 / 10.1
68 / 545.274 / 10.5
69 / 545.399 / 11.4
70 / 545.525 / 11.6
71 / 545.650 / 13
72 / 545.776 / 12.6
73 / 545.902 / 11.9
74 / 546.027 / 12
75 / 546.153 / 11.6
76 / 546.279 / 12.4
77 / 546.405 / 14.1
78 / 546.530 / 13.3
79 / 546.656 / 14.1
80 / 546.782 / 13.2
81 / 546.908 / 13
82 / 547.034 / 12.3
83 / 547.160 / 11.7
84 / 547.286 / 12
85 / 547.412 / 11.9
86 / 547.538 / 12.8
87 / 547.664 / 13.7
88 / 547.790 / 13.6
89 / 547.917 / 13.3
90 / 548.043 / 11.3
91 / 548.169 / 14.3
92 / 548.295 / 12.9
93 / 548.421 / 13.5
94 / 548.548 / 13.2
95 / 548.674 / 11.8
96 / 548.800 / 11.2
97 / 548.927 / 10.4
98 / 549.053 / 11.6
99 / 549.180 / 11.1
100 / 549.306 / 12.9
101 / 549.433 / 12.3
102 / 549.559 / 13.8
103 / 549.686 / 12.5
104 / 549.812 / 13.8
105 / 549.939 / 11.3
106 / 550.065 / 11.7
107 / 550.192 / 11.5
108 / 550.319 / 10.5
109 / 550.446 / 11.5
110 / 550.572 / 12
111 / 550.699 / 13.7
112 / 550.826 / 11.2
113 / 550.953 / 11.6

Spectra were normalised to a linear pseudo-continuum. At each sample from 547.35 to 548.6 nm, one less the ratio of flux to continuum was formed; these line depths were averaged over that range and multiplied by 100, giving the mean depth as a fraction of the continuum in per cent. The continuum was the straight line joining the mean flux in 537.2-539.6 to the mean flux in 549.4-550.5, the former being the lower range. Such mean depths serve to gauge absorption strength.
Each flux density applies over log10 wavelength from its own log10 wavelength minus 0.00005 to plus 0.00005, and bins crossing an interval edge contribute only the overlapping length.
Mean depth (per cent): -8.4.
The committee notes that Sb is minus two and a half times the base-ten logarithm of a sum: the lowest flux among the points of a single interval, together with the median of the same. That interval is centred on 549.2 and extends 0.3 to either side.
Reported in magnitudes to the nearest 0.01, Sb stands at -3.36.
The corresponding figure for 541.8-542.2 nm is -3.36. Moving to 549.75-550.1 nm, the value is -3.40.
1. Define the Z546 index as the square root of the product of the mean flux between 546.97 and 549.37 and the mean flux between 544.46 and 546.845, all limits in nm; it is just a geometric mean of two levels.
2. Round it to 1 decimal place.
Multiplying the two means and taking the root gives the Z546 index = 12.3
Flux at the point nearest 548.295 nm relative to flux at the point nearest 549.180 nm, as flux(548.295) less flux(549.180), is 1.8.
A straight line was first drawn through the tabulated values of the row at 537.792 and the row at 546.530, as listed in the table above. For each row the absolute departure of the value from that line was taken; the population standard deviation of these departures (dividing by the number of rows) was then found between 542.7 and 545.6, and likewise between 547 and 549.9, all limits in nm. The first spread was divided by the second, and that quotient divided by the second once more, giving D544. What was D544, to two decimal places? 1.56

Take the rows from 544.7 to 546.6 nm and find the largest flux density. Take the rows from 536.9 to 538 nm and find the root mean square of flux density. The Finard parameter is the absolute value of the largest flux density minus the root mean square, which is 1.9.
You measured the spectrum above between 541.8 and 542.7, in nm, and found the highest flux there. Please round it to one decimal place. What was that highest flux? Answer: 13.2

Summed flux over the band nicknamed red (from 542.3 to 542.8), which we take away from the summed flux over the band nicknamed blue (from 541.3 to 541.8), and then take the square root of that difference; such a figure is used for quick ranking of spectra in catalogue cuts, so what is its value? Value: 2.1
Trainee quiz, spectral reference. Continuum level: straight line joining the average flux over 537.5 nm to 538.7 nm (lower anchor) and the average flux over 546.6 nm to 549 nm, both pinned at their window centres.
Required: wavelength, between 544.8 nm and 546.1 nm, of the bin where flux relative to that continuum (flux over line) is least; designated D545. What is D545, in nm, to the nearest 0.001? 545.148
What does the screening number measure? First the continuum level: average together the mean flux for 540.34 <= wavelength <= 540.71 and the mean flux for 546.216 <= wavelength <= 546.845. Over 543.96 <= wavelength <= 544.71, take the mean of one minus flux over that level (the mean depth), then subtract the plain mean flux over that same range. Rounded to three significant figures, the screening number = -11.8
